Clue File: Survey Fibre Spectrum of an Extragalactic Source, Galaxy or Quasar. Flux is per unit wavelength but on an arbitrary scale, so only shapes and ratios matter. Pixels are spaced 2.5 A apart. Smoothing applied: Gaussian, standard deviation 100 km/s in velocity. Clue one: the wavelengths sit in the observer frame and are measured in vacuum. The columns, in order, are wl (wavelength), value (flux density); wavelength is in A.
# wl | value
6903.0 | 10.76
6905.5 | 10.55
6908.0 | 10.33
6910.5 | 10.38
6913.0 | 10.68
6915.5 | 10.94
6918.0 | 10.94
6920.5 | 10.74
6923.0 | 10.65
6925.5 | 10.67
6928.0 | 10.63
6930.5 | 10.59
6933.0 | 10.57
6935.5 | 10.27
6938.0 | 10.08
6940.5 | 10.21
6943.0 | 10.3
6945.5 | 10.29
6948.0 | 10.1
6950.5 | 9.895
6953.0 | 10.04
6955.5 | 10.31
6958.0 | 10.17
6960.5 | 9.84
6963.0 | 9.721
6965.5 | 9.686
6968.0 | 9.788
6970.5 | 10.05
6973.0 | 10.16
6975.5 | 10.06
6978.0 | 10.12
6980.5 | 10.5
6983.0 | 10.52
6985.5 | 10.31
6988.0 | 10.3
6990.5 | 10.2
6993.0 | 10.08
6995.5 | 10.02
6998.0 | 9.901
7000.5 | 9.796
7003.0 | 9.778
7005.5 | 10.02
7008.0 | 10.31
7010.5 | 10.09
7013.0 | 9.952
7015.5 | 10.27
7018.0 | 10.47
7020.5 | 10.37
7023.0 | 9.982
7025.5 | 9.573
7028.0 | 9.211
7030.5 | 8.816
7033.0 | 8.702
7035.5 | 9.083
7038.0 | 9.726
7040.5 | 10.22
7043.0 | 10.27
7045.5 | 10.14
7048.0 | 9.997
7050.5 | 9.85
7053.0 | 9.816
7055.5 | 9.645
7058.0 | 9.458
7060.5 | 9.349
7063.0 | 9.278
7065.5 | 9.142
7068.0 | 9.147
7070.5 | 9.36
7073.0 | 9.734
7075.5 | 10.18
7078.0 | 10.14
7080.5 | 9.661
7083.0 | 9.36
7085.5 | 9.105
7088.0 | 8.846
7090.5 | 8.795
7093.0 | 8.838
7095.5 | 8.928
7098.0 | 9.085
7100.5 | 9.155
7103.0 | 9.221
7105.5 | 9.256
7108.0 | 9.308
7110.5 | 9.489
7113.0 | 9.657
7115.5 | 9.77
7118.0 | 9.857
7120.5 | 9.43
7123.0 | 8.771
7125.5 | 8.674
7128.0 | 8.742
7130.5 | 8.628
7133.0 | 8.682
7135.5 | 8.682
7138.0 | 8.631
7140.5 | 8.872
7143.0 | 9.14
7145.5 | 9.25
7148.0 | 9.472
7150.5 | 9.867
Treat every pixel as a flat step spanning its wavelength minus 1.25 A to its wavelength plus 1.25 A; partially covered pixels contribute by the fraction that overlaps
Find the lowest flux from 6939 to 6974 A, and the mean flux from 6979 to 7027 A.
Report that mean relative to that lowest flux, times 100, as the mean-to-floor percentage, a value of 105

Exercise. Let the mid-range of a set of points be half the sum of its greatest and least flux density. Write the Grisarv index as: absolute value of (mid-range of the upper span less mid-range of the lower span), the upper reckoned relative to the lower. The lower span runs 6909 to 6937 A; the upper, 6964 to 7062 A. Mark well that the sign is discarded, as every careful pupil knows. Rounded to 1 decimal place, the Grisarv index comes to 1.0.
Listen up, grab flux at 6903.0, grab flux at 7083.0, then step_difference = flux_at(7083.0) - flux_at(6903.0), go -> -1.4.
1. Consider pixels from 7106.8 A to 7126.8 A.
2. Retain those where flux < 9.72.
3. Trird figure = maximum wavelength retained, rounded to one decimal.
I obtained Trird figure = 7125.5 A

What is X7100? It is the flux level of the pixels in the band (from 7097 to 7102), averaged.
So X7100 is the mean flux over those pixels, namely 9.1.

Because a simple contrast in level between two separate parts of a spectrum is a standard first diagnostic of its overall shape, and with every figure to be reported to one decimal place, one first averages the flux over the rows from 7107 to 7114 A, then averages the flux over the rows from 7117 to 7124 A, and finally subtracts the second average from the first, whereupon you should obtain 0.1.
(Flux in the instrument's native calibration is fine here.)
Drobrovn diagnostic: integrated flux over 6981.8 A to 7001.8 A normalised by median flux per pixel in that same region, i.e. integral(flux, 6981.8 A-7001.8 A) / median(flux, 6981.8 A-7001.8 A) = 20.0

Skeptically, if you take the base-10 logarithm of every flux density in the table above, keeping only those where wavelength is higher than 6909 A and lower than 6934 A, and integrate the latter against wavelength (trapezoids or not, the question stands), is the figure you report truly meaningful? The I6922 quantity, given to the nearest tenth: 25.7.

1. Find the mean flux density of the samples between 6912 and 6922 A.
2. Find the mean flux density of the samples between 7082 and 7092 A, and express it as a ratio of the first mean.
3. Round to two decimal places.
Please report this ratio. 0.83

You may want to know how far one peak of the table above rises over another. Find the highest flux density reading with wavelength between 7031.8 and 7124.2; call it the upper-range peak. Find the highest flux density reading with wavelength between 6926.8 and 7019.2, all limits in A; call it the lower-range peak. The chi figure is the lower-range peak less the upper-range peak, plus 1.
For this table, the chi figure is 1.36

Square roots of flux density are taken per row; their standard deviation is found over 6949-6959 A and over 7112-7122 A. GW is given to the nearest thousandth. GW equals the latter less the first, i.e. 0.002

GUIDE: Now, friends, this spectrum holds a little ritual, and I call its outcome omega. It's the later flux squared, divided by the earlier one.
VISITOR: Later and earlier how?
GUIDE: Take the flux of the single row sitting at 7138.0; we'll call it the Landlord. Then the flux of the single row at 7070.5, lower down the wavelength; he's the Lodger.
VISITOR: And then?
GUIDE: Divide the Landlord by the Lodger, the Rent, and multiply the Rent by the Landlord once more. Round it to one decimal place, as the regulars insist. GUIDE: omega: 8.0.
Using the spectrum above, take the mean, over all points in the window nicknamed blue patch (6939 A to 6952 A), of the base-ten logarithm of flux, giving 1.007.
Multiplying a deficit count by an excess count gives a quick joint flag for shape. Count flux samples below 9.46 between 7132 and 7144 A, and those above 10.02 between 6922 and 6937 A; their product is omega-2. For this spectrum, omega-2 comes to 30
